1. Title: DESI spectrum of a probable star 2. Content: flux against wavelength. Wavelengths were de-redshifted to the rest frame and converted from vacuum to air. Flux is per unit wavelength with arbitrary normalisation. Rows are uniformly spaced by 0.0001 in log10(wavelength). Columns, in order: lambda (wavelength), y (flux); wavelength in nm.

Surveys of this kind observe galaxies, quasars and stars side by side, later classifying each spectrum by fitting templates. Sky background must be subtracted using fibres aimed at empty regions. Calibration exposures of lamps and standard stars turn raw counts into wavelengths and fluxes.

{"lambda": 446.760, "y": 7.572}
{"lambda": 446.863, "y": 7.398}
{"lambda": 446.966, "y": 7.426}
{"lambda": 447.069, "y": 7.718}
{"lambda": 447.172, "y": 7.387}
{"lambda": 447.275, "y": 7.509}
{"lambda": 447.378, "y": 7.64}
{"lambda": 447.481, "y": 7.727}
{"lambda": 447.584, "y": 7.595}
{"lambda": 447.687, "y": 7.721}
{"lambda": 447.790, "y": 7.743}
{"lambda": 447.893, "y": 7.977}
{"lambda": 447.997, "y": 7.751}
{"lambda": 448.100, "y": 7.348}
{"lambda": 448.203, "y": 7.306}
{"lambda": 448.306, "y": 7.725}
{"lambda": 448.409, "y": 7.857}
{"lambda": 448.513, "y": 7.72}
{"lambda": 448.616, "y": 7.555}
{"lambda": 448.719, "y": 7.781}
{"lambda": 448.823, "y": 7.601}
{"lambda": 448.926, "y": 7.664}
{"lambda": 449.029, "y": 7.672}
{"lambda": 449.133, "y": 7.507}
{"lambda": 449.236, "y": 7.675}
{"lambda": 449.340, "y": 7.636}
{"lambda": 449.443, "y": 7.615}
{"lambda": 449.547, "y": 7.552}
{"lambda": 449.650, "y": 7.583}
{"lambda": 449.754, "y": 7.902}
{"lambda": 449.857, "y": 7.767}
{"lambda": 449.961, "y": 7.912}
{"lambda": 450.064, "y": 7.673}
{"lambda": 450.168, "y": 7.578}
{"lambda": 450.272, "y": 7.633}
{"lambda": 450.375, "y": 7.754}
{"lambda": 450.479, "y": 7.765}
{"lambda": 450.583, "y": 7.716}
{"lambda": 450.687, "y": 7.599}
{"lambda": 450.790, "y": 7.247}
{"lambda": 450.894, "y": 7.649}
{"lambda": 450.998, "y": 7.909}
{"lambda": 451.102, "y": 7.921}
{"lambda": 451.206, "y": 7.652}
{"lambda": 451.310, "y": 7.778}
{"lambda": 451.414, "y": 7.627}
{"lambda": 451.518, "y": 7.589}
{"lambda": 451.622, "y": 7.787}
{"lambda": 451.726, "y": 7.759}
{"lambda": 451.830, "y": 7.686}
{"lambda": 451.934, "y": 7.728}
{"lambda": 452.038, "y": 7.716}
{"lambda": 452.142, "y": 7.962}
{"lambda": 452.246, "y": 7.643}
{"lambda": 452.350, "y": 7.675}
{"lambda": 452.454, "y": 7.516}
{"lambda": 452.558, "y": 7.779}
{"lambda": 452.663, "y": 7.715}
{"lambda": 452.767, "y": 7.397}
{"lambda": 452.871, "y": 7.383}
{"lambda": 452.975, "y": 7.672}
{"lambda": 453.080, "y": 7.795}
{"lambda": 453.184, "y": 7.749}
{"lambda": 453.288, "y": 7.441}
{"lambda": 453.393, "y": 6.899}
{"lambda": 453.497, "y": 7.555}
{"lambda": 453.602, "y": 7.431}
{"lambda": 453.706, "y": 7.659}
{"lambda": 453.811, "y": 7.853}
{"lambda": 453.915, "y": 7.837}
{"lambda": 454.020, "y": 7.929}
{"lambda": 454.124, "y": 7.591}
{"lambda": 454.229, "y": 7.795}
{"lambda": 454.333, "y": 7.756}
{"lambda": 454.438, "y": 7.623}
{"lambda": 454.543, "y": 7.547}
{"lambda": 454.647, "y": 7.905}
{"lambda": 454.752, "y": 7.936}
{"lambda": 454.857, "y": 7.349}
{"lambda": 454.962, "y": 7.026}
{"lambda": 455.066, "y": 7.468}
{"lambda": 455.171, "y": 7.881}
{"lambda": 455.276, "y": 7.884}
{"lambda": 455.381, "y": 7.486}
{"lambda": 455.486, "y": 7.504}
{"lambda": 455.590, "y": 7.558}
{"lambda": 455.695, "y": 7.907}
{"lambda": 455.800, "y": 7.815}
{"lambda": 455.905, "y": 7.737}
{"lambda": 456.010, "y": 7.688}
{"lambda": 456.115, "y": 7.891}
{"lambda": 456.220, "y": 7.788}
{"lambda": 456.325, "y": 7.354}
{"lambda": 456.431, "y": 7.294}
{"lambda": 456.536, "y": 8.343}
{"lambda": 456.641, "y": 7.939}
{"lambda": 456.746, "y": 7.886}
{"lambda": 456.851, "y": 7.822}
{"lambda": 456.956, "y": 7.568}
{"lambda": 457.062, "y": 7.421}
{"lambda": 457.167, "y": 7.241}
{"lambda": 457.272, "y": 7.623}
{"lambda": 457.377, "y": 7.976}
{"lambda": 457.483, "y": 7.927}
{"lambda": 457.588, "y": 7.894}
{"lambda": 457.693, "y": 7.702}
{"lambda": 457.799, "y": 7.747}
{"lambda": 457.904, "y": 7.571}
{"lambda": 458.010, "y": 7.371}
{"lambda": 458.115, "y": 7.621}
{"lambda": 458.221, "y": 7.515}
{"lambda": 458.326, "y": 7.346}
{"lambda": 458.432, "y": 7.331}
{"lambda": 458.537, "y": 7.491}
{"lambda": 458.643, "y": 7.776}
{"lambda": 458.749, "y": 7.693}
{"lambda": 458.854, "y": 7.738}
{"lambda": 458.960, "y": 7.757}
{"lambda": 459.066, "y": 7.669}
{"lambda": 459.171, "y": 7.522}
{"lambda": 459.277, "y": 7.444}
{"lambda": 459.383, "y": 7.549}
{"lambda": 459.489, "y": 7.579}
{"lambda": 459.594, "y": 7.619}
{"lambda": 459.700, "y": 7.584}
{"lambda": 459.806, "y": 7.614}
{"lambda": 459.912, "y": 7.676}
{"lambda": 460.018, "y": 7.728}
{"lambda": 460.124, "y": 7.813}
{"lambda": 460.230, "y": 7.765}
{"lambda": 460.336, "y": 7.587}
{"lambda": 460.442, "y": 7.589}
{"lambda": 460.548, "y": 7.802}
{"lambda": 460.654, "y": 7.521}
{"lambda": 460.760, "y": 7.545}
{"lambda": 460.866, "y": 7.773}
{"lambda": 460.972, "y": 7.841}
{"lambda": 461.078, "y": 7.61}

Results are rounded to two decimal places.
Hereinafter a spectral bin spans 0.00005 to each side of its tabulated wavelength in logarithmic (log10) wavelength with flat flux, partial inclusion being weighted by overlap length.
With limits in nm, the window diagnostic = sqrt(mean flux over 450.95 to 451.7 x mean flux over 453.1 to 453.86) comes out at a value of 7.63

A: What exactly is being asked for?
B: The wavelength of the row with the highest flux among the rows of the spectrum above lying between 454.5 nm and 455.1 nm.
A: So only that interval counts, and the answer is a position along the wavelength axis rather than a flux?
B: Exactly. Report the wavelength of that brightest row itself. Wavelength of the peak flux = 454.752 nm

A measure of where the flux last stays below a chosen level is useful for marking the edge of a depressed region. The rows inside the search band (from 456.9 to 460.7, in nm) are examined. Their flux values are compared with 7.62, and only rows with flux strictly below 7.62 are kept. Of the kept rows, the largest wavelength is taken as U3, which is 460.654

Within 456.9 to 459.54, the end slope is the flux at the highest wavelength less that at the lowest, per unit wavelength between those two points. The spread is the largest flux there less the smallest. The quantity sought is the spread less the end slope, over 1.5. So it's 0.49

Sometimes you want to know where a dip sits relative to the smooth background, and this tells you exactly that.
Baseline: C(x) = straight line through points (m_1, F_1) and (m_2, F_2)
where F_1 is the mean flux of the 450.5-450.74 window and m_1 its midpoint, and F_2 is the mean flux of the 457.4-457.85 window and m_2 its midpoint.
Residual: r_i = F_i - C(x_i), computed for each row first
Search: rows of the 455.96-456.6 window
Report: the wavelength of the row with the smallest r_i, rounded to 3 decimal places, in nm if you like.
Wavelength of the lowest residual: 456.431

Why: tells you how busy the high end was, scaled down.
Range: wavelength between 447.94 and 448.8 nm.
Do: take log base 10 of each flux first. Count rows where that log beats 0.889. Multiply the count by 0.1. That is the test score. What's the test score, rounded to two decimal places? 0.30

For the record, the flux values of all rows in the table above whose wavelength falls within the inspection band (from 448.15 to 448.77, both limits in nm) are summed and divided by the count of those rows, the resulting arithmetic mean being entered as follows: 7.66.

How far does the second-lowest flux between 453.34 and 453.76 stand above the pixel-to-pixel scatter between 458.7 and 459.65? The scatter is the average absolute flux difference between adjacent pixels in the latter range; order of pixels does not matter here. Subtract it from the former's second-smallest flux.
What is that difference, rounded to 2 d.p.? 7.36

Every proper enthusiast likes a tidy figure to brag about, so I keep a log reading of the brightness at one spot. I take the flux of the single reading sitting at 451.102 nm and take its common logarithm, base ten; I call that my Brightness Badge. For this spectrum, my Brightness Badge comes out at 0.899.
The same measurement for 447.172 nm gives 0.868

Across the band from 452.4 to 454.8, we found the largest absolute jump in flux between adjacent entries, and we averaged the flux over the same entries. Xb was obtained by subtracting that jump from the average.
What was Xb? 6.99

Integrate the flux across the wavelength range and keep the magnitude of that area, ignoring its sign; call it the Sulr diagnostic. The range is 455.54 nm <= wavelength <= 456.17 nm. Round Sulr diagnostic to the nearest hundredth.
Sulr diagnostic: 4.89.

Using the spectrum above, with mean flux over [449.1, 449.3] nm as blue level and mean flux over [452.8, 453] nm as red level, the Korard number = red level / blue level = 0.99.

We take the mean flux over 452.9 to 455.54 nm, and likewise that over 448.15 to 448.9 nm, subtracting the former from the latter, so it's 0.03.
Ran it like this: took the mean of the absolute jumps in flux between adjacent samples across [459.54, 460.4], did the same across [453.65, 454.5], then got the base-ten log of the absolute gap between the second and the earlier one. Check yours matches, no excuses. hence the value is -1.12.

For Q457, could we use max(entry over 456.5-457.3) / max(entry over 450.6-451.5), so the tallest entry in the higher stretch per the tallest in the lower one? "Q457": 1.05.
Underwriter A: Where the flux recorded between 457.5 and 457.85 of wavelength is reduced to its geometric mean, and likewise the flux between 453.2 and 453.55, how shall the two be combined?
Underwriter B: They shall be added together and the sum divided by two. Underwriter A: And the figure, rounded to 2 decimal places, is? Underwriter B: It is 7.54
